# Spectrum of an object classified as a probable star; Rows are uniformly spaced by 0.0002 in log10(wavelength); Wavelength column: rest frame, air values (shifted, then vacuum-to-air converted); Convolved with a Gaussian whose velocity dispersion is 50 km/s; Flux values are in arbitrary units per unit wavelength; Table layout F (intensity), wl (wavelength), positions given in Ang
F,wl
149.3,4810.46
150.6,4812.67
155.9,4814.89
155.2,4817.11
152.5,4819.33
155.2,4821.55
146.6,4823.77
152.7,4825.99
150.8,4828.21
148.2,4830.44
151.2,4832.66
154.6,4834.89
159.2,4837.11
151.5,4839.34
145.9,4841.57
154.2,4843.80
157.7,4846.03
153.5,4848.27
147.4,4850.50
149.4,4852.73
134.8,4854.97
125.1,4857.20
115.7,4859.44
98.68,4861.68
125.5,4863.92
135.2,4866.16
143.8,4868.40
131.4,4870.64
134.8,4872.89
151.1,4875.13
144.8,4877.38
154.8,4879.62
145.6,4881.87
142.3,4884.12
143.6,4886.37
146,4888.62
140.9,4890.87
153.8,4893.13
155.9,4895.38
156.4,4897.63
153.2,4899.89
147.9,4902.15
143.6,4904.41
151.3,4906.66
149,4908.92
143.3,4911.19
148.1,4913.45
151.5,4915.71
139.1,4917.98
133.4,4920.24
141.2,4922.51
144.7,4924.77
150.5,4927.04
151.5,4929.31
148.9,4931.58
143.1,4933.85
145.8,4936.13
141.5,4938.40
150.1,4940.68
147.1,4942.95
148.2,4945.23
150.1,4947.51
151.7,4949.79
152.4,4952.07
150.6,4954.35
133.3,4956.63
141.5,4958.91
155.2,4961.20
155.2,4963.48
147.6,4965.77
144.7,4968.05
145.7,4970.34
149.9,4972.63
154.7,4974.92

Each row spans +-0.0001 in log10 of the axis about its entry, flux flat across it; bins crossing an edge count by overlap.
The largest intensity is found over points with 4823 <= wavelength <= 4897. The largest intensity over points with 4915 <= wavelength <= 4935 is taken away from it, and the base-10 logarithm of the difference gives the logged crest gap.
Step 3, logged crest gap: 0.89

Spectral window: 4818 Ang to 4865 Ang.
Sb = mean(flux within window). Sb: 144.3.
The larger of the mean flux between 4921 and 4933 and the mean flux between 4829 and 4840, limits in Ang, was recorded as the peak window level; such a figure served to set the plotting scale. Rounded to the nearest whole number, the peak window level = 153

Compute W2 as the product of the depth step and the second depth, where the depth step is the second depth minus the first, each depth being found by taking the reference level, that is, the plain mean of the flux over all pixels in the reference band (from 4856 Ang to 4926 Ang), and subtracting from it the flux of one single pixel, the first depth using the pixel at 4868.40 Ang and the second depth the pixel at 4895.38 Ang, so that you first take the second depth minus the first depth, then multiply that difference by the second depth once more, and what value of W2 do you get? 172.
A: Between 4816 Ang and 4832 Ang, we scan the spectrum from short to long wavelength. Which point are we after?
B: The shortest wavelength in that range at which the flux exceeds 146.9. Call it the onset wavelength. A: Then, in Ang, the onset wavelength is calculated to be 4817.11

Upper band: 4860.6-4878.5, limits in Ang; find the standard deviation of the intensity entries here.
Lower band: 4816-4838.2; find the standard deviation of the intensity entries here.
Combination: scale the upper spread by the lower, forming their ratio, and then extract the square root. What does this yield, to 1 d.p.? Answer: 2.1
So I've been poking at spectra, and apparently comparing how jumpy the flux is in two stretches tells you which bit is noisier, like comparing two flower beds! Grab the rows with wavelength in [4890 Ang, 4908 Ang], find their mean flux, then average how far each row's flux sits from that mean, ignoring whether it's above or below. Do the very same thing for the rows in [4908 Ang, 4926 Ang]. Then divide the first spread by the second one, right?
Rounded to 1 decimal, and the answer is 1.0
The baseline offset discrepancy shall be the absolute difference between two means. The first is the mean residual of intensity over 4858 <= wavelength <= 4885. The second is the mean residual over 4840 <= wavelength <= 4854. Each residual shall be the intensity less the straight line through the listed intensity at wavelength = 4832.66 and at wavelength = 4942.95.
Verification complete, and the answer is 15.1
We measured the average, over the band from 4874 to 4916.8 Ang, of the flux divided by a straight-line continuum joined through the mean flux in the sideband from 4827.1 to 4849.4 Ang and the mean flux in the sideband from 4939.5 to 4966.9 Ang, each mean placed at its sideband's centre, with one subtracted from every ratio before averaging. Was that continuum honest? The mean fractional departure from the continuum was -0.014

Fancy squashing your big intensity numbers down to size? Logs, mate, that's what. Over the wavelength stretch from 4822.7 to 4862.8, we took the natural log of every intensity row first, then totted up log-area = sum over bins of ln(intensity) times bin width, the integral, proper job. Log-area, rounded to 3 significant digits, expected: 199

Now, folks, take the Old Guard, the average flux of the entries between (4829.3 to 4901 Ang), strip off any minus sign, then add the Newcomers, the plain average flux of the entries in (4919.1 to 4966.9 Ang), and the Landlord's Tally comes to 291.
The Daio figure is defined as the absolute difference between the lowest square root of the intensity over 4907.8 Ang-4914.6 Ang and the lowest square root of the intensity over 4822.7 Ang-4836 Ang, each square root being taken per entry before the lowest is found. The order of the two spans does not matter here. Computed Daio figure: 0.14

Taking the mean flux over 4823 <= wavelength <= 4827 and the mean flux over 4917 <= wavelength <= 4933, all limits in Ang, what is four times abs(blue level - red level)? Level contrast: 22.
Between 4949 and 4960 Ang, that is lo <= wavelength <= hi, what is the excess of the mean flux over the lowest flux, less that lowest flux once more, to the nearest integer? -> -121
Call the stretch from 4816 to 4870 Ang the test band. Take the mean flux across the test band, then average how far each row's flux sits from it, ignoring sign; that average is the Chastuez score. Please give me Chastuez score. 11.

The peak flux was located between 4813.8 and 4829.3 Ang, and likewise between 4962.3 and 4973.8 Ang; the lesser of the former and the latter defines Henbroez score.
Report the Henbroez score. 155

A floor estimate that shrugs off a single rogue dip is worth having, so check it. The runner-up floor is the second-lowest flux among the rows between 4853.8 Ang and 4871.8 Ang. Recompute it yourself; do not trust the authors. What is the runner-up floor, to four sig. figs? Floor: 115.7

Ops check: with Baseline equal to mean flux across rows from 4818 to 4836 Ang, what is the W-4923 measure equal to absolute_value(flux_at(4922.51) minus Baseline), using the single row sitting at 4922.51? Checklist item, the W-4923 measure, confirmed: 10.3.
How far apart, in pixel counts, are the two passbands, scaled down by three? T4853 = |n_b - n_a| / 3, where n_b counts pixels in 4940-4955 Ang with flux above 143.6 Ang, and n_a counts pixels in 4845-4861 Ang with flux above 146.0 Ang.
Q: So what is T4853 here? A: 1.00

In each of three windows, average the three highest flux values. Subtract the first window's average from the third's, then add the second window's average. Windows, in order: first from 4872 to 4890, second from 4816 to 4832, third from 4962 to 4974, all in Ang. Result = 155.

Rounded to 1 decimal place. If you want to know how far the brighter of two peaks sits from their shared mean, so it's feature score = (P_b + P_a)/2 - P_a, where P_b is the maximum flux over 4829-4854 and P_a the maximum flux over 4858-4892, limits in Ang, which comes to 2.2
